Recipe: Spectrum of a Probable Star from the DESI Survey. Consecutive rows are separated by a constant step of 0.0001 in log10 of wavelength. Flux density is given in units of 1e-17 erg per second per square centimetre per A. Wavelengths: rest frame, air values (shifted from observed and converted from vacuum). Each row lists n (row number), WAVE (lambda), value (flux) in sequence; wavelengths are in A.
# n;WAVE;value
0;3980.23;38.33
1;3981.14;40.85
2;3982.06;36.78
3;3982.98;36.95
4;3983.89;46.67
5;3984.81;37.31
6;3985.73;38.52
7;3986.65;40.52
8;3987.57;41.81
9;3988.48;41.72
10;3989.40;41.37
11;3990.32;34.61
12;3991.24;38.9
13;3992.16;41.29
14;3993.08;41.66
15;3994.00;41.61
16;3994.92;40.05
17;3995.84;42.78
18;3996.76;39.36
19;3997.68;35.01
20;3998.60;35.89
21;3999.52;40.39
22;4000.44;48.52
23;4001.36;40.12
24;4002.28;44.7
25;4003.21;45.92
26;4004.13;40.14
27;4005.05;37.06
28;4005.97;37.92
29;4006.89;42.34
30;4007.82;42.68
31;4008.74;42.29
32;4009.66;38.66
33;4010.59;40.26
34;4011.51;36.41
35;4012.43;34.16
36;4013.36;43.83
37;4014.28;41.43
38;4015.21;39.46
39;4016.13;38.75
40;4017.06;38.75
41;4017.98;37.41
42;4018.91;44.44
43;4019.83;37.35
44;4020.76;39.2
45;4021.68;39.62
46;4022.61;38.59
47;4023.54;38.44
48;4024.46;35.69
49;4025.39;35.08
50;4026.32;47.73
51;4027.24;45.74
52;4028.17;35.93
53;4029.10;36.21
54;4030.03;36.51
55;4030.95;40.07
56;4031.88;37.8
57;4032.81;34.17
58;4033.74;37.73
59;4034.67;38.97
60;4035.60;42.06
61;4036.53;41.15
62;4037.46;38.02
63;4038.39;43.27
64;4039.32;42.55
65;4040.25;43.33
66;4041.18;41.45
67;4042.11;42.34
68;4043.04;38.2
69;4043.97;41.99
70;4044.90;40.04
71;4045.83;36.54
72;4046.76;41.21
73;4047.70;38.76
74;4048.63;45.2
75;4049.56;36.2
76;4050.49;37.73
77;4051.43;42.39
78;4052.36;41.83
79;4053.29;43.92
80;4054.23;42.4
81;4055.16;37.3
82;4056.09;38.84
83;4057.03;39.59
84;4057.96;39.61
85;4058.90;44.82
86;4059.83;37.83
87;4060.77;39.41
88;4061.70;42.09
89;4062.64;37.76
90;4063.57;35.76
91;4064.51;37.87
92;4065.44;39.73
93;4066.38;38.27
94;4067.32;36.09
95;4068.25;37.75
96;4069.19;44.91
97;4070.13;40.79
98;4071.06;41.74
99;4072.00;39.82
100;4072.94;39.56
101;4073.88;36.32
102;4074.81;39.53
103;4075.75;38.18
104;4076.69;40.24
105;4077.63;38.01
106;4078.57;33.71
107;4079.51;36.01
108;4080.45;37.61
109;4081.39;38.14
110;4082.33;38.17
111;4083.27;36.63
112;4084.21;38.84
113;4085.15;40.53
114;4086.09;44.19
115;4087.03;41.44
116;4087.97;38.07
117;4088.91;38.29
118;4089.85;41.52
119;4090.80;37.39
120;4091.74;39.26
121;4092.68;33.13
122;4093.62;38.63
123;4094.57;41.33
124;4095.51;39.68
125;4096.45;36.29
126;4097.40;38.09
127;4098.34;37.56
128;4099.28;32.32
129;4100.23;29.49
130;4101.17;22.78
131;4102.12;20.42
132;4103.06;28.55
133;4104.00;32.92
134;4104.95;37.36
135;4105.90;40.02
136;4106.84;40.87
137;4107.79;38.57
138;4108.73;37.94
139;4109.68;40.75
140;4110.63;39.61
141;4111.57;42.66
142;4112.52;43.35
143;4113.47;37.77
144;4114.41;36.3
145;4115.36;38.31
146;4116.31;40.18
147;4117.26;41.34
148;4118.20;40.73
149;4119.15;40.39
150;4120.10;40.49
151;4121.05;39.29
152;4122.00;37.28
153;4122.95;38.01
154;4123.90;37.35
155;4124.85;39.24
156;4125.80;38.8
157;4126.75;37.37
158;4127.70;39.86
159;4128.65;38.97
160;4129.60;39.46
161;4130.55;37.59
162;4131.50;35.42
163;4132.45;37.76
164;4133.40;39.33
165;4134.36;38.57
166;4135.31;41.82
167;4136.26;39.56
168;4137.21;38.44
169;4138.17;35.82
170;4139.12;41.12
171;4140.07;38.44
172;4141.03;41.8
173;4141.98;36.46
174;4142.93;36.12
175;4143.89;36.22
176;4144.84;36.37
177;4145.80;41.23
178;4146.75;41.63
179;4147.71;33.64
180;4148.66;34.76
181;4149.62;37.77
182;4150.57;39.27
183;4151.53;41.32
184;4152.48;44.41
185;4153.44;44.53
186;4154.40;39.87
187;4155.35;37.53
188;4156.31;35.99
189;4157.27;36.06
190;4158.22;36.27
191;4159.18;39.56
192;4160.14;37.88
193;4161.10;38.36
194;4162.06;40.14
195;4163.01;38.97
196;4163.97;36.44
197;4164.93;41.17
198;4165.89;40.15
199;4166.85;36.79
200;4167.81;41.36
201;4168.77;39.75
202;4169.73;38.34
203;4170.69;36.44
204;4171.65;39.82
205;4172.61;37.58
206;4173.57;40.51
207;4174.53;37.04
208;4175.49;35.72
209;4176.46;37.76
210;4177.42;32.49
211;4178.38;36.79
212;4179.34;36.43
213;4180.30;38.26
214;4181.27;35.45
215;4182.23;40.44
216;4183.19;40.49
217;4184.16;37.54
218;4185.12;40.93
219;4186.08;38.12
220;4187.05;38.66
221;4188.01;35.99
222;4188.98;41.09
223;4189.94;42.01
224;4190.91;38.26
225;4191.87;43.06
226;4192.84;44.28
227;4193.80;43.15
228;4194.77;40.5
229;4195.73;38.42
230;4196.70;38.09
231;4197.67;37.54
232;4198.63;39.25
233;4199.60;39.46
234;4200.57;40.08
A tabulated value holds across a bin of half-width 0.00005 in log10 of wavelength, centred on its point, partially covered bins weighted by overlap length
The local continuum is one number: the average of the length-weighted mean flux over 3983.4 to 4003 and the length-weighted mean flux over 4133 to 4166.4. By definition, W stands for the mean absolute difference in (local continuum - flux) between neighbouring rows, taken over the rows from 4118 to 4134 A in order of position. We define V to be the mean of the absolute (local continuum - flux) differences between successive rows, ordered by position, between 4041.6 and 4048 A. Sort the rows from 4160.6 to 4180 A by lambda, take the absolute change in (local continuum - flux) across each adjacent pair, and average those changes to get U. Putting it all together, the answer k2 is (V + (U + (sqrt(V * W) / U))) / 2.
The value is 3.41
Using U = 2.60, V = 3.4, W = 1.3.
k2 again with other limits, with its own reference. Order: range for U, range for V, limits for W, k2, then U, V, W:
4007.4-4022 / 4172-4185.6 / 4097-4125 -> 3.28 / 2.95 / 2.7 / 2.4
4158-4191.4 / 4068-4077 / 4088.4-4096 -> 3.23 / 2.55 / 2.7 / 3.6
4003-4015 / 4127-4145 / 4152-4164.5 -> 2.90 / 3.19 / 2.0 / 1.7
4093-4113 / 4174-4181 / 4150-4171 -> 3.11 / 2.91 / 2.5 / 2.1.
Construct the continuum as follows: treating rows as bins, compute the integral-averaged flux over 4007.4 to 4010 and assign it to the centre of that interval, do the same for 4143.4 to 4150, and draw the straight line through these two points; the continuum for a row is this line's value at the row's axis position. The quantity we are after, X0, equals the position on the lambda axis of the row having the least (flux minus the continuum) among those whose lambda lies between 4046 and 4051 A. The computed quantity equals 4049.56 A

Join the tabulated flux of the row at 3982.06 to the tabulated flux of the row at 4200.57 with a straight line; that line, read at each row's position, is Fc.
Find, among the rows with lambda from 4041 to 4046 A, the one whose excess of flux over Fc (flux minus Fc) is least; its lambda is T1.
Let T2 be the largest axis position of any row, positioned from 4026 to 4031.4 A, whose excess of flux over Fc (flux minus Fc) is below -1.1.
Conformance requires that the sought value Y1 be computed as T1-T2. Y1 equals 16.7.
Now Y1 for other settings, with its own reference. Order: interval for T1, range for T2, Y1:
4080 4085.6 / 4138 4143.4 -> -59.7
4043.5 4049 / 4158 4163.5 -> -115.3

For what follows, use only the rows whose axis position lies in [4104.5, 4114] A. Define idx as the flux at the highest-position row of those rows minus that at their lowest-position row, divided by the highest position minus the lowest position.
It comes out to 0.05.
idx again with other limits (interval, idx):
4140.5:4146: -0.12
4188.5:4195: -0.10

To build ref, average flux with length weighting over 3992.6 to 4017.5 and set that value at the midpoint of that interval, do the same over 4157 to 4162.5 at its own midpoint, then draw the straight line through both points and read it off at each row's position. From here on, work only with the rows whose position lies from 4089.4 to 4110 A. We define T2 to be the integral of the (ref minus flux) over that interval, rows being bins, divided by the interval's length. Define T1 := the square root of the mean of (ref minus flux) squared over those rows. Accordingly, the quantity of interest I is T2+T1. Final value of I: 9.9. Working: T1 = 6.6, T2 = 3.3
